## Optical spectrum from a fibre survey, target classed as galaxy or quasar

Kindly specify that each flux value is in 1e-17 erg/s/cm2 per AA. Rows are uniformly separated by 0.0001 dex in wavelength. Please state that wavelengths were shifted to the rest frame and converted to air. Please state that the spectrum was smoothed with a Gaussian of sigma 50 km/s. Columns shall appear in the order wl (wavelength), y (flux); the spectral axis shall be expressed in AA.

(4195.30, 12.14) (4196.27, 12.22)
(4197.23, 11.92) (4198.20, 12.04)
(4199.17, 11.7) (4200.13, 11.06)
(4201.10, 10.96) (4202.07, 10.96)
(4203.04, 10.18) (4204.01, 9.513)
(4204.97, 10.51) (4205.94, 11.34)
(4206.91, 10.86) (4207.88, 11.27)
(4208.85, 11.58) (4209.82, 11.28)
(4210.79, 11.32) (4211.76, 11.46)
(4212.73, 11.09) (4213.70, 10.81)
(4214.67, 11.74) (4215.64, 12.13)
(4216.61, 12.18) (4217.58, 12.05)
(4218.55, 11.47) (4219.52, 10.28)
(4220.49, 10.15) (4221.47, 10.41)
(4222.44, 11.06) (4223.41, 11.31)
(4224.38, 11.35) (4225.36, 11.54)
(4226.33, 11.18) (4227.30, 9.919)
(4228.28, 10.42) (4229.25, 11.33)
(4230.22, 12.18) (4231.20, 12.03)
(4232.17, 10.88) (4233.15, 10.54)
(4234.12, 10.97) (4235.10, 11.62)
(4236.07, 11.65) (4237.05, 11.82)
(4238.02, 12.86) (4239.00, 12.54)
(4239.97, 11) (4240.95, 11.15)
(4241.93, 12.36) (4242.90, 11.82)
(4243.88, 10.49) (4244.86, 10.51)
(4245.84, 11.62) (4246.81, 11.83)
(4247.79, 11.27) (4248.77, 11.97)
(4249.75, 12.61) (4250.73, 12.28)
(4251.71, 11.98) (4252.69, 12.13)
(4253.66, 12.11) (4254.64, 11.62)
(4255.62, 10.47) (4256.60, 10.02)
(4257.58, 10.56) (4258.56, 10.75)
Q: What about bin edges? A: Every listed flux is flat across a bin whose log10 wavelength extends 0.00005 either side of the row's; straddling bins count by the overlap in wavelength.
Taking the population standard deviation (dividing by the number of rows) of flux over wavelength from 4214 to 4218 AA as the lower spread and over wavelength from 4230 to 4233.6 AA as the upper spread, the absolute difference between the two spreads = 0.54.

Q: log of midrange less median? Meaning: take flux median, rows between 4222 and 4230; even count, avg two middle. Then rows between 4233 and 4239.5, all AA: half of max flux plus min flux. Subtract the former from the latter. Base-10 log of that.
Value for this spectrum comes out -0.34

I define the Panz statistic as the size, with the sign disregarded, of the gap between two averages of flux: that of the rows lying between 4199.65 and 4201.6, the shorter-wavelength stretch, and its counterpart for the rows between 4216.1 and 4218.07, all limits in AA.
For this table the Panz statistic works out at 1.1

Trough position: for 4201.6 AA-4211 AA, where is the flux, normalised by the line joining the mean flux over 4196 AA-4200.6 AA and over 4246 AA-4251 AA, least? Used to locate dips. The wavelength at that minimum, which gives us 4204.01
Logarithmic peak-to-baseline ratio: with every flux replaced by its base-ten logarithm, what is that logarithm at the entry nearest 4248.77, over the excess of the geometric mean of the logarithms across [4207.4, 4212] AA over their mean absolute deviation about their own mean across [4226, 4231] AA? 1.05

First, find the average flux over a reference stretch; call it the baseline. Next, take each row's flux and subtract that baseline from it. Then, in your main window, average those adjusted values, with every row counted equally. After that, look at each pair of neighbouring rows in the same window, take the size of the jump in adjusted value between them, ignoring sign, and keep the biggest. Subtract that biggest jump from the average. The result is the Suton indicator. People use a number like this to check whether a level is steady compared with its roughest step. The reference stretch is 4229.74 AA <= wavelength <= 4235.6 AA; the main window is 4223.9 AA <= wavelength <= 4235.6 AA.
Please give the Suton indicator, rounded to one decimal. -1.5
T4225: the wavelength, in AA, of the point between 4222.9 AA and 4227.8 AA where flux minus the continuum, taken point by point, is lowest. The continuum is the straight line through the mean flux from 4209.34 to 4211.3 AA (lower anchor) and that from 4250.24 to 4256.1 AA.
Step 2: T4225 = 4227.30 AA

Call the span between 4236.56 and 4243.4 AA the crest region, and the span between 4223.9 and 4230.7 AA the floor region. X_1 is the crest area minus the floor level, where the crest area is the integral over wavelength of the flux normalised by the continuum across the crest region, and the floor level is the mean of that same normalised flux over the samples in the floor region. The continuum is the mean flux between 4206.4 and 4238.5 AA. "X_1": 6.2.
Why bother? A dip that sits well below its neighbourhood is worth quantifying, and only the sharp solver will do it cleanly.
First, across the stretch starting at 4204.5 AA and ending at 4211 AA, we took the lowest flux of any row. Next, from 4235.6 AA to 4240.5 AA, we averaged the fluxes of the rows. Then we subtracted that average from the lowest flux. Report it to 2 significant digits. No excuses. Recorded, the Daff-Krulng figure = -1.5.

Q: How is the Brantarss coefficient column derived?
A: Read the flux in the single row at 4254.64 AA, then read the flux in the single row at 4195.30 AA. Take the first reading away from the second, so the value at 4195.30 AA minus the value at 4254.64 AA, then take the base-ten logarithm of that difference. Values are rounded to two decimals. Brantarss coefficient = -0.28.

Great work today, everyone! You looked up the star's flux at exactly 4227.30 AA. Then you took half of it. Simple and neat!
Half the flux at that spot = 5.0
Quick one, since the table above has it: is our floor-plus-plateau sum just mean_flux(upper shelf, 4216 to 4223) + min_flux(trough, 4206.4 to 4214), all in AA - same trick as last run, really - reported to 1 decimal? 21.9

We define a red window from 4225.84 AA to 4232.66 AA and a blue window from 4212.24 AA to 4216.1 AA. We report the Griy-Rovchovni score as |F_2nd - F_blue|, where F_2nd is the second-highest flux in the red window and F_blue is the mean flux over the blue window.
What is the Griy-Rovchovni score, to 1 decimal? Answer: 0.6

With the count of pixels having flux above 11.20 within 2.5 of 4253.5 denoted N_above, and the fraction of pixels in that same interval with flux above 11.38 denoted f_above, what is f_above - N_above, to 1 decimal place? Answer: -3.2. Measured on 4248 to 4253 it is -4.0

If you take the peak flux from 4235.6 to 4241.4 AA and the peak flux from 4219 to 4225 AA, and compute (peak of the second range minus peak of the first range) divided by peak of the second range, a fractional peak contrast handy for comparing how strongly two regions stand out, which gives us -0.13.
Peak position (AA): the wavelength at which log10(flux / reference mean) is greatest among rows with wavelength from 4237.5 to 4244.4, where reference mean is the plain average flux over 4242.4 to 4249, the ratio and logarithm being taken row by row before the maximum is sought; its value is 4238.02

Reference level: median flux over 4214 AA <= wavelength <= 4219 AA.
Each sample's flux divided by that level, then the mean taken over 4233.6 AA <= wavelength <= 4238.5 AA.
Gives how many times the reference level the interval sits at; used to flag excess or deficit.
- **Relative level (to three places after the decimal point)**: 0.978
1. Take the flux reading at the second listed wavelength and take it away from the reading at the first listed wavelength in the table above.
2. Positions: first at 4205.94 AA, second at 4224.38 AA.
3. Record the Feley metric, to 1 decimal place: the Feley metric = 0.0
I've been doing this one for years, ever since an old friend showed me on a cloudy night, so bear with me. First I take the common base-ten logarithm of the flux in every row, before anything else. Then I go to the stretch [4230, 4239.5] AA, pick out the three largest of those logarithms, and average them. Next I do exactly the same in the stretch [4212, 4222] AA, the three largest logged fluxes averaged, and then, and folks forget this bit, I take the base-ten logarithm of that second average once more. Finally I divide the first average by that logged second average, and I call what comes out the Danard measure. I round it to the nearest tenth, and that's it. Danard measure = 31.5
